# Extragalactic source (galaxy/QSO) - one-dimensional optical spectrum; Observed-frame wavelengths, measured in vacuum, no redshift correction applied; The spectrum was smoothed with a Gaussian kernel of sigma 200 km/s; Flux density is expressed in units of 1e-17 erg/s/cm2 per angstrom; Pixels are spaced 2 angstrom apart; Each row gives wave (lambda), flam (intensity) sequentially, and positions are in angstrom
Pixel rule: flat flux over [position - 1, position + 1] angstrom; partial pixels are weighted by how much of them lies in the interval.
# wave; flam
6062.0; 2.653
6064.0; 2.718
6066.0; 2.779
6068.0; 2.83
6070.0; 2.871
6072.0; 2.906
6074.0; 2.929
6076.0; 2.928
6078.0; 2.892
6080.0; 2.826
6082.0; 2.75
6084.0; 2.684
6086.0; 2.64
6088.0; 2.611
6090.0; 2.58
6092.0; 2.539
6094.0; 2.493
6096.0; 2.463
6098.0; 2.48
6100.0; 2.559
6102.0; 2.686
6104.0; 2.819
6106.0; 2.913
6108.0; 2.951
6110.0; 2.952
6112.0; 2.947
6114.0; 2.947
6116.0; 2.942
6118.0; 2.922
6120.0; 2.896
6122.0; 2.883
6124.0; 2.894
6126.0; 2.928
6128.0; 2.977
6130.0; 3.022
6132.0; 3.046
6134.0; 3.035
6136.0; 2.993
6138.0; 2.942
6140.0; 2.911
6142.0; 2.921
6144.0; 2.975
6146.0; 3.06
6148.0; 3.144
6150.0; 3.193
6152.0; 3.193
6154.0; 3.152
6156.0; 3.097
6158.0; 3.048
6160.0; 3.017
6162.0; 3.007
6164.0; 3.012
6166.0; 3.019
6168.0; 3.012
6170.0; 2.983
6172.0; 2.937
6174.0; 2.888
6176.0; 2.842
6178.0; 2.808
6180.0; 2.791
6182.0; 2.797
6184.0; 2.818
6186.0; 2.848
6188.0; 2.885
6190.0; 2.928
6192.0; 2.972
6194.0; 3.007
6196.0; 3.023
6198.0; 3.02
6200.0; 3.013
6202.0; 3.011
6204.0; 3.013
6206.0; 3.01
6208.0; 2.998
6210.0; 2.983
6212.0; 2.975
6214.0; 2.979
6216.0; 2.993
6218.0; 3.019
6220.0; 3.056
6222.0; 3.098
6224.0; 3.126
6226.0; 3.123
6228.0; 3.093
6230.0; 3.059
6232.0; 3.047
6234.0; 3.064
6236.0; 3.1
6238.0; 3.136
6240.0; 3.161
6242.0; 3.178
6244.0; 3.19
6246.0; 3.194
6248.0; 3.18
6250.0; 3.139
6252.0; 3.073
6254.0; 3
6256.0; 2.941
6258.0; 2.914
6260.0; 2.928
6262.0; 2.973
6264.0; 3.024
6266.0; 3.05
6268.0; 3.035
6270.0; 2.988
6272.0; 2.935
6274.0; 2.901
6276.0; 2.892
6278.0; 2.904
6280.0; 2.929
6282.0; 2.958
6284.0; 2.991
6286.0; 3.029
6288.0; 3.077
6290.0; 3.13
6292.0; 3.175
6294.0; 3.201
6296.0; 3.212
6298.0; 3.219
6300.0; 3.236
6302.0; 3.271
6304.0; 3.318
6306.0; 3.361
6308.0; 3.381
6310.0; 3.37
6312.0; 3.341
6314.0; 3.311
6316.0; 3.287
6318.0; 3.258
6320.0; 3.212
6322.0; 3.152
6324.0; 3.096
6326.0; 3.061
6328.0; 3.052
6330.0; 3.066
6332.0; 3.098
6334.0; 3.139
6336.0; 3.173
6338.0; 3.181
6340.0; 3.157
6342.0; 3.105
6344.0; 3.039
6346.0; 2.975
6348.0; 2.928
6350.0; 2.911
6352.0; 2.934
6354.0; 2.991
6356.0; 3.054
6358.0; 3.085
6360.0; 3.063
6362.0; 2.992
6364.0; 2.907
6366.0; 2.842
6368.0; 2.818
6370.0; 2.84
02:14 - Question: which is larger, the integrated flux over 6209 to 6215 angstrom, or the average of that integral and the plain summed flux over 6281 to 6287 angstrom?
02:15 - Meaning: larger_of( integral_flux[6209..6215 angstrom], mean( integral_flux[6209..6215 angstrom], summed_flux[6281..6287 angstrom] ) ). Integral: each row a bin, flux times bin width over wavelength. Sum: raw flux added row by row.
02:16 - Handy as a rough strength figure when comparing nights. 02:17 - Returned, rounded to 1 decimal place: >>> 17.9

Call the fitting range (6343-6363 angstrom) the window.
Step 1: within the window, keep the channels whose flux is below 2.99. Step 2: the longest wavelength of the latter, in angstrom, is 6352.0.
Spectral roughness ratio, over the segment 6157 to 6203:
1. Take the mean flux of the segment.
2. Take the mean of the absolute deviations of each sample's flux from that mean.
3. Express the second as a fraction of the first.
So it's 0.026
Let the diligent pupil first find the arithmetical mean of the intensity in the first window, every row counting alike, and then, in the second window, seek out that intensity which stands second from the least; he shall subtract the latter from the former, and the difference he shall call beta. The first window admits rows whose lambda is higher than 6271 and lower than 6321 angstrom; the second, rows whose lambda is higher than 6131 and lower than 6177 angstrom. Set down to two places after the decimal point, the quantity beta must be 0.27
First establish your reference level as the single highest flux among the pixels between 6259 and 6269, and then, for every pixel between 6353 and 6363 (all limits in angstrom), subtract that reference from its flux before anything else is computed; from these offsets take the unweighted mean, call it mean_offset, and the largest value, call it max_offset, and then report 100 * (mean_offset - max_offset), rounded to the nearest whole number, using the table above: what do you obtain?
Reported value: -5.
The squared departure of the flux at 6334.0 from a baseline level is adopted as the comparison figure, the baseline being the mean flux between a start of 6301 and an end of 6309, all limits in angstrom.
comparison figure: 0.04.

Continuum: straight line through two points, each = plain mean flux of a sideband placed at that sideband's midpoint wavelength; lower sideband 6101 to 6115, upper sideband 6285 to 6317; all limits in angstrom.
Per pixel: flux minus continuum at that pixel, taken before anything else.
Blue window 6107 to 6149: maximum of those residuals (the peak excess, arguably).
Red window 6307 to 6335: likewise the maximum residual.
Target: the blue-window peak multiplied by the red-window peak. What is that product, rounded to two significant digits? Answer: 0.022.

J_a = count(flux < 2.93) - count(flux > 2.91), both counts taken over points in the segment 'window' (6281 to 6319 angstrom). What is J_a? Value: -19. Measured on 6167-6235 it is -17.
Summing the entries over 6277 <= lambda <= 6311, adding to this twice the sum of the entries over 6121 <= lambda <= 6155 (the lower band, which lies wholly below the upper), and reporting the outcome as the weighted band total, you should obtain 156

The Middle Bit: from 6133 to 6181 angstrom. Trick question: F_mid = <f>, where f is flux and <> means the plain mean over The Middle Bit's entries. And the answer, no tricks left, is 3.00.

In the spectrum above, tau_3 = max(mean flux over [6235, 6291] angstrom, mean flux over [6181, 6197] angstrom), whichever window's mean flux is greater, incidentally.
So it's 3.03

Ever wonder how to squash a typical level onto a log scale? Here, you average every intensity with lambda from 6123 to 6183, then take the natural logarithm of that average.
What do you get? 1.09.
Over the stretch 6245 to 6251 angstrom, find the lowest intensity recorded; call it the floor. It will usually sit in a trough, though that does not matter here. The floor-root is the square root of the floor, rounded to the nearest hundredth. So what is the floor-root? 1.77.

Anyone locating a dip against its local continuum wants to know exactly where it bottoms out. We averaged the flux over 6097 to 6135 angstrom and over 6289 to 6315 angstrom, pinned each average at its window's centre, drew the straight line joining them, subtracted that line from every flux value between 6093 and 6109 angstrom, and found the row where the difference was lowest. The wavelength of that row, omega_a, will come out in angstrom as 6096.0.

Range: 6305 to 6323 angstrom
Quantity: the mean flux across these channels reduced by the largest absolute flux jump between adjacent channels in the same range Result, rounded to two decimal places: 3.24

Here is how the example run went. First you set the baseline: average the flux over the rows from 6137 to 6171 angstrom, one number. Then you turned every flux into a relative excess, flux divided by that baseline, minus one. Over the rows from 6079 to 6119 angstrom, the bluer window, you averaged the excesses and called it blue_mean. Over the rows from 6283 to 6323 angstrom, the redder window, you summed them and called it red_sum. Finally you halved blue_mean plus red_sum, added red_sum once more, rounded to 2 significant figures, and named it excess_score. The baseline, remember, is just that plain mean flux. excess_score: 1.8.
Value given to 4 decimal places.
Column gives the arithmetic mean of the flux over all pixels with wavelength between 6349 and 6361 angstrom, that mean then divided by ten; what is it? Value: 0.3006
